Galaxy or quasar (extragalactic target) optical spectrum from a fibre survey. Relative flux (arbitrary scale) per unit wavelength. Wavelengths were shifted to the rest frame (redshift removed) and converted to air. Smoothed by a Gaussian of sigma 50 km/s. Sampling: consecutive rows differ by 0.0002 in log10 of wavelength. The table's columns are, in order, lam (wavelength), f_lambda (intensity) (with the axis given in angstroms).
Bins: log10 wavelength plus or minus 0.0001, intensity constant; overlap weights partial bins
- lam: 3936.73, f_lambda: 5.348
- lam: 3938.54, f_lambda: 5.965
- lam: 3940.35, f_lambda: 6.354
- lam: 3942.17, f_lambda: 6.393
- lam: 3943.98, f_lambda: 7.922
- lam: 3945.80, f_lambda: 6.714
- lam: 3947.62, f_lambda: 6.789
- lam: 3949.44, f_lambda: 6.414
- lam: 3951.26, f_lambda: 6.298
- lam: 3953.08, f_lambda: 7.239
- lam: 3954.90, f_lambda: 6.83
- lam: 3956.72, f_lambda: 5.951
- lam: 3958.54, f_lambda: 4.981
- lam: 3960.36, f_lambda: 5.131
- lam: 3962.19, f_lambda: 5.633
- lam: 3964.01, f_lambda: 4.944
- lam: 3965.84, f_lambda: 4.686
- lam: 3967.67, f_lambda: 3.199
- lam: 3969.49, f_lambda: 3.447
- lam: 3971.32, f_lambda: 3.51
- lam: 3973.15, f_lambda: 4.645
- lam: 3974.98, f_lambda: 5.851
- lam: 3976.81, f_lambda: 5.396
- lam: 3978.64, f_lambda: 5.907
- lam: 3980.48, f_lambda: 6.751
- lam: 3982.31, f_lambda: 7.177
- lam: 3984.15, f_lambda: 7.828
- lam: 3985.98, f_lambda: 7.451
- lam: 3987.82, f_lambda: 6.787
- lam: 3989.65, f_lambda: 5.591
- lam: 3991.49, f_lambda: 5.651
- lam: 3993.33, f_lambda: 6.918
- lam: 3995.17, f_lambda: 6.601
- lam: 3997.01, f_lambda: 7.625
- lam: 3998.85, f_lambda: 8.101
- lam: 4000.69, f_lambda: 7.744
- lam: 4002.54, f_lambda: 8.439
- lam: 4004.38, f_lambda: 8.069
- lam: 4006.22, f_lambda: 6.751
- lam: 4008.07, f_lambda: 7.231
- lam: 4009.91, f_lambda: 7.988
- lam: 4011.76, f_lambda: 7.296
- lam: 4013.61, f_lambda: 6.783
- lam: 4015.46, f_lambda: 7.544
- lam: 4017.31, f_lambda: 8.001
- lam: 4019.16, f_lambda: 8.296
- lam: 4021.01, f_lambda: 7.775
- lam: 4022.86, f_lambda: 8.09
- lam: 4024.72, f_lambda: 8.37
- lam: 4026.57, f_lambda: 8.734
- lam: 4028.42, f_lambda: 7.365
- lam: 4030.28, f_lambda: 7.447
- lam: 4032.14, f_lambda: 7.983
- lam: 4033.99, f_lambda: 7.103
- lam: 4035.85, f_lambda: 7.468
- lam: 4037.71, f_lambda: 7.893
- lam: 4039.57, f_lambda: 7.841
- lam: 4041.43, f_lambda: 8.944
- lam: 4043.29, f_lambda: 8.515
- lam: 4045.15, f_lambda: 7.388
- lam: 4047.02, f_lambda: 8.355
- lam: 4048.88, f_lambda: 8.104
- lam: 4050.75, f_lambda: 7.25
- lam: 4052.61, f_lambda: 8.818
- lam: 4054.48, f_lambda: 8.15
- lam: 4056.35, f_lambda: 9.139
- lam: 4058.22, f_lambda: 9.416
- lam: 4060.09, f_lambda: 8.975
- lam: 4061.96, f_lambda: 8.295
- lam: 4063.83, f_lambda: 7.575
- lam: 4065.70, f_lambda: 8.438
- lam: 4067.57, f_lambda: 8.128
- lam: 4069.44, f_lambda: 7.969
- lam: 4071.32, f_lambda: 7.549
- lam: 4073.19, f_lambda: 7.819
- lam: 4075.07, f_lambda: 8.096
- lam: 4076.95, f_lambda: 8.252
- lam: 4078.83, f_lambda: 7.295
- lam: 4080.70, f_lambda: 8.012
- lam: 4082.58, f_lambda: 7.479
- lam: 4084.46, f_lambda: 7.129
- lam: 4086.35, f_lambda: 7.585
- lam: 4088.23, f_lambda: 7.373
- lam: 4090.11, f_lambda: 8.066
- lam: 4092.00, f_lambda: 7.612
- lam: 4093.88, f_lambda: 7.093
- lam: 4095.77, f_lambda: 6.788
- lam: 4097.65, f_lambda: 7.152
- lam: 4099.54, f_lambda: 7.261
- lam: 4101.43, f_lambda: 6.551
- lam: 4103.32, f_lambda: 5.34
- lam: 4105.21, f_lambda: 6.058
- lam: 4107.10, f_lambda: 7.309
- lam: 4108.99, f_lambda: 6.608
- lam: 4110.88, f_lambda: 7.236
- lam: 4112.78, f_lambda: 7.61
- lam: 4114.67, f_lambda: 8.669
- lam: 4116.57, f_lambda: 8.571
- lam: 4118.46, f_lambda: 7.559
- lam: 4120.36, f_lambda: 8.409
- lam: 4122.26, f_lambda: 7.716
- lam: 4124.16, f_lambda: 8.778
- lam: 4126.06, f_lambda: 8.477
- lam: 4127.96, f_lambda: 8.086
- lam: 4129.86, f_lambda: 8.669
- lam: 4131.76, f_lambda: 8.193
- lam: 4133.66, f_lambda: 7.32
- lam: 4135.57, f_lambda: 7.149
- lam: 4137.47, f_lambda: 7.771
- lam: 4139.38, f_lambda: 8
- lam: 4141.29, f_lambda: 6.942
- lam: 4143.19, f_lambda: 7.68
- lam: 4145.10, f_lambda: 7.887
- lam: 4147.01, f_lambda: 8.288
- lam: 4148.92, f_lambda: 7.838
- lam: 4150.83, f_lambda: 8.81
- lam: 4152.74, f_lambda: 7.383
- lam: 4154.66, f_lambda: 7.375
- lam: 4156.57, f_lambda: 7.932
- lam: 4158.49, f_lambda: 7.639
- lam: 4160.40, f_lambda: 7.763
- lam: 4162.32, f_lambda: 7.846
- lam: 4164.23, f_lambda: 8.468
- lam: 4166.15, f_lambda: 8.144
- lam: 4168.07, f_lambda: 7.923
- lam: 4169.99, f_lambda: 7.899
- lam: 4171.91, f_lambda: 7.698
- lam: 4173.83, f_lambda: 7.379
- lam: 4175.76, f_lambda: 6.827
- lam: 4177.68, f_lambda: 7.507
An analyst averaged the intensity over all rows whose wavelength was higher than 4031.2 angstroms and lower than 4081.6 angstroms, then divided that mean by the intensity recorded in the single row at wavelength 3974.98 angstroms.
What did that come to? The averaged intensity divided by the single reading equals 1.4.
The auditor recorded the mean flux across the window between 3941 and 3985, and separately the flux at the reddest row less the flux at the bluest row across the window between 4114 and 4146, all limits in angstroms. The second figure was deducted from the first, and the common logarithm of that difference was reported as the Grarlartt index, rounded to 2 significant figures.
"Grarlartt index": 0.82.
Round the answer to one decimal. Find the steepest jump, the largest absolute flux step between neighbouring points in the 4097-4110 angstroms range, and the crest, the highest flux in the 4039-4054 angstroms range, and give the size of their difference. 7.7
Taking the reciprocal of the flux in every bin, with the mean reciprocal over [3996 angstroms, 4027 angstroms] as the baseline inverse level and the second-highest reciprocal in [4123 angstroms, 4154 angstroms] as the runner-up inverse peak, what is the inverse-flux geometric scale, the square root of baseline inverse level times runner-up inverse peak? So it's 0.134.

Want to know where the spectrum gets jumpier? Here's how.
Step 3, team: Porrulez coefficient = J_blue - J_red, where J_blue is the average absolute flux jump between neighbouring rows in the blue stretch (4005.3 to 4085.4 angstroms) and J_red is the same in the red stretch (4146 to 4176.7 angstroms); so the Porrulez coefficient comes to 0.17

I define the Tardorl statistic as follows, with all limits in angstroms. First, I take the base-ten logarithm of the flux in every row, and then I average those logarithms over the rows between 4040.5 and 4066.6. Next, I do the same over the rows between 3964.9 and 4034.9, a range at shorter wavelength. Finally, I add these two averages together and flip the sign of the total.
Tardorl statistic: -1.75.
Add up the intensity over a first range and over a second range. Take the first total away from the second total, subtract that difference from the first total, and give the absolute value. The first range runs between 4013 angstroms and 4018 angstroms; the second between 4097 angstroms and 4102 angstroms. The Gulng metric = 23.7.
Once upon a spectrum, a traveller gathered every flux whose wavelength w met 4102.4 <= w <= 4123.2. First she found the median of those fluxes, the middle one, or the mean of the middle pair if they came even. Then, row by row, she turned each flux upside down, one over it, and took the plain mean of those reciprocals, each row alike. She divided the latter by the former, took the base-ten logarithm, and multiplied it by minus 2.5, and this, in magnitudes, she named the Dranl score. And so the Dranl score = 4.34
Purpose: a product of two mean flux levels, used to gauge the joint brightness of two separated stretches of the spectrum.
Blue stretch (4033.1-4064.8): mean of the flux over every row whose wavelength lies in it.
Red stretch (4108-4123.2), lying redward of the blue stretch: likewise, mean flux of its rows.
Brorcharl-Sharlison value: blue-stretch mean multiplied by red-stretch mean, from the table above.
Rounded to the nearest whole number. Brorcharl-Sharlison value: 64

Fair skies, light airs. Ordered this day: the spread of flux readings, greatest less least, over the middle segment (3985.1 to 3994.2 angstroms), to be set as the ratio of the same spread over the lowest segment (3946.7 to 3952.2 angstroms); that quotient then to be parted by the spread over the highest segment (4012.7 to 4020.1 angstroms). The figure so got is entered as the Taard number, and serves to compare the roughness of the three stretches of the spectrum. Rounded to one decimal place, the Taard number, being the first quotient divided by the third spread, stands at 2.5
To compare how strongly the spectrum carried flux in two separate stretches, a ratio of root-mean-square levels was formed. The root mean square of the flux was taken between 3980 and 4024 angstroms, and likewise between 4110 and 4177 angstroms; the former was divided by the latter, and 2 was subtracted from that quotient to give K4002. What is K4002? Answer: -1.06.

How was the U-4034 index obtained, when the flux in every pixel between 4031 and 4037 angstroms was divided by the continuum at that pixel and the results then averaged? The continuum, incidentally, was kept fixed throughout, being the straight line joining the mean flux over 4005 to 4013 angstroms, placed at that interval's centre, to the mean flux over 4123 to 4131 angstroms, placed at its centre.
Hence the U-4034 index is 0.99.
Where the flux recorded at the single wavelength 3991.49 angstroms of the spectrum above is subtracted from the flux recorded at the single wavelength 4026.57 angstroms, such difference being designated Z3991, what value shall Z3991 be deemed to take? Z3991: 3.1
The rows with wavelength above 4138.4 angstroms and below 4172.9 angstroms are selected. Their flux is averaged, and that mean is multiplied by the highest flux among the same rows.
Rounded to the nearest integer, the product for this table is 69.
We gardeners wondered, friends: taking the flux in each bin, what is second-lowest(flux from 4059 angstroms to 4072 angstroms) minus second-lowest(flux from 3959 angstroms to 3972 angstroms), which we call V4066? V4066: 4.1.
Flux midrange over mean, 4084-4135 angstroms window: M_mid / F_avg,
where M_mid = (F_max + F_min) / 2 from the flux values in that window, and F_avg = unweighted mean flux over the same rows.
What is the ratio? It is 0.94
